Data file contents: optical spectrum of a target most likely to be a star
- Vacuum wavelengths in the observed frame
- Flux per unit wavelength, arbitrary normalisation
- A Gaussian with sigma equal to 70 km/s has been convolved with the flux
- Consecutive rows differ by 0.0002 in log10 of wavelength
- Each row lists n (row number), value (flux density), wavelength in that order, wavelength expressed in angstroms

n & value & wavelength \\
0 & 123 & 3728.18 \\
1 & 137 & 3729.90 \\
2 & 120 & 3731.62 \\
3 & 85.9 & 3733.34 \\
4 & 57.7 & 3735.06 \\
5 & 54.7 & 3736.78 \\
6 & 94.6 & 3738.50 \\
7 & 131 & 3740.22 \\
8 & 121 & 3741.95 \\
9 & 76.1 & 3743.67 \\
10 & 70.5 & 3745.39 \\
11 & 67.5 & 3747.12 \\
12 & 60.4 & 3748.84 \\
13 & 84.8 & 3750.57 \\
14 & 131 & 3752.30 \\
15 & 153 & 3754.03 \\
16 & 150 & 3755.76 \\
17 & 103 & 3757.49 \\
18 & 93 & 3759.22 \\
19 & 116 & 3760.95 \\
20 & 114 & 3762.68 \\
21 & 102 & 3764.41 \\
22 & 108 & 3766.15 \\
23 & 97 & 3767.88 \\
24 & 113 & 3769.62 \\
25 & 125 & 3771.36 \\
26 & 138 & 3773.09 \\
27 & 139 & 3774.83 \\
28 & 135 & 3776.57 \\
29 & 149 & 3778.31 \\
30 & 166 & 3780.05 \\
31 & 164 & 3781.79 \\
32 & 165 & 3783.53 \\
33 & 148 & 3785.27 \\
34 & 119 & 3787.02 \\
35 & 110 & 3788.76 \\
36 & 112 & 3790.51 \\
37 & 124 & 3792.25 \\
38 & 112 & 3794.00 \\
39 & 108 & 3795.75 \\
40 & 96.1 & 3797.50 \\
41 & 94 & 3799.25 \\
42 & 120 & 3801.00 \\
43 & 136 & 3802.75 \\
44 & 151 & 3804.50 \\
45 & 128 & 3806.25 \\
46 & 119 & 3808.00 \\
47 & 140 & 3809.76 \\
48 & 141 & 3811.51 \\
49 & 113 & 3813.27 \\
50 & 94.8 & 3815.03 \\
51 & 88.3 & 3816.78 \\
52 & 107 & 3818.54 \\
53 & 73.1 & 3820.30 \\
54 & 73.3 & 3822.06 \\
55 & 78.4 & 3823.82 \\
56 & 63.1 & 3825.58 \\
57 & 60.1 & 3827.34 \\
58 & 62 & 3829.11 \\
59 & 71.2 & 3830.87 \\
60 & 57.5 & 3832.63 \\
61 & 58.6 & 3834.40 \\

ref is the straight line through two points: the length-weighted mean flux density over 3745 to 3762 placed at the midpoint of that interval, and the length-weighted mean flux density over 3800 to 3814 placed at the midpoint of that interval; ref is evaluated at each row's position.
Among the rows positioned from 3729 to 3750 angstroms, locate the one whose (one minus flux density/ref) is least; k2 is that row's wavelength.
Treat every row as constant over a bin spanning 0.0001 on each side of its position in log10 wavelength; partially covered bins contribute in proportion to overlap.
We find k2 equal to 3729.90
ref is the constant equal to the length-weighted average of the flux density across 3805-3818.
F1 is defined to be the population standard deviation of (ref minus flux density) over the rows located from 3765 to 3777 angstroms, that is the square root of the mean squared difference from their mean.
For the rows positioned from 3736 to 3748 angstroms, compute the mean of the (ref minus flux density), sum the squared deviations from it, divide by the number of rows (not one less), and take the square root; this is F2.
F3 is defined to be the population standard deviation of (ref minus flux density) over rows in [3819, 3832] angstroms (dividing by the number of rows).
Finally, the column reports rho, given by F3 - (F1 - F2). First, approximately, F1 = 15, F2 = 26.6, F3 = 6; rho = 18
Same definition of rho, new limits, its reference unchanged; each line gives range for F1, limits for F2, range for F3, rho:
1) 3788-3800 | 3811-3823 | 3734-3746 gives 41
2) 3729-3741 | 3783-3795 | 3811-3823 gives 11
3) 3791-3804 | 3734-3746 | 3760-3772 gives 22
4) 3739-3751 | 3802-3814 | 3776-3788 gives 3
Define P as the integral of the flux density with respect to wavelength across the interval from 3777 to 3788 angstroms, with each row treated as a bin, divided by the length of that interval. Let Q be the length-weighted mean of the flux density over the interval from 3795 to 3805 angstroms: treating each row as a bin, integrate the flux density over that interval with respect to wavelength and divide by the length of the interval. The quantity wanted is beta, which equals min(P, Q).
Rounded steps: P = 151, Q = 116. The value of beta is 116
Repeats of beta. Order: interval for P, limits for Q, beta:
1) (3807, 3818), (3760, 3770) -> 108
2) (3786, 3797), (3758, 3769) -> 105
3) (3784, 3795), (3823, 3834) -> 65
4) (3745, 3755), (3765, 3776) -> 96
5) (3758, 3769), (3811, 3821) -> 102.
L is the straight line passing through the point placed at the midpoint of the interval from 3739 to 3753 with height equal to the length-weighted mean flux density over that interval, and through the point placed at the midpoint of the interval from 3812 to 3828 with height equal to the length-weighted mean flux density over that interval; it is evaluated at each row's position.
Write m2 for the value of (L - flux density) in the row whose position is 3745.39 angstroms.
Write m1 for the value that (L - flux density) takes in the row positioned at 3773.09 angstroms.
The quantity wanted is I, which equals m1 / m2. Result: -2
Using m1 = -48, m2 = 22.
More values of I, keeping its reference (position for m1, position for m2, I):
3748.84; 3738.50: -21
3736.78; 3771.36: -1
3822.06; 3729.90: 0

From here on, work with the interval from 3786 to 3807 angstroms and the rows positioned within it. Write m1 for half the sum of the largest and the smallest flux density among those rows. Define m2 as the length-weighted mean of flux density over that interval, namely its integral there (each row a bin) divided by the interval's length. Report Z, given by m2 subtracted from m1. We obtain 5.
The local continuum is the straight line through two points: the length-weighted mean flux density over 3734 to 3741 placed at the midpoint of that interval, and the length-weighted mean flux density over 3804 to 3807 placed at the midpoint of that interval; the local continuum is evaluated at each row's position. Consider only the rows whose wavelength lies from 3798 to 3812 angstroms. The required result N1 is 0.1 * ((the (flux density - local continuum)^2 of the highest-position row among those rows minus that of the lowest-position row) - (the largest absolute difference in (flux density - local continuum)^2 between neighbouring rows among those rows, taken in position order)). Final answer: -291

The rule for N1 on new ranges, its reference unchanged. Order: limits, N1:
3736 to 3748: -215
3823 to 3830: 74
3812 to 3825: 38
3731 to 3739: -319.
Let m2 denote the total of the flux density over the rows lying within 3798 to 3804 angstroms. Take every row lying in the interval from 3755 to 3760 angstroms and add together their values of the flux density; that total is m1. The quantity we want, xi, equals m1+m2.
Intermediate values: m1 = 346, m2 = 350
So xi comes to 696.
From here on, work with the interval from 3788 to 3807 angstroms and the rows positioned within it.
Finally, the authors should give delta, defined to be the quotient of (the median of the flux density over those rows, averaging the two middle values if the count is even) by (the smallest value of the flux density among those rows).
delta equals 1.19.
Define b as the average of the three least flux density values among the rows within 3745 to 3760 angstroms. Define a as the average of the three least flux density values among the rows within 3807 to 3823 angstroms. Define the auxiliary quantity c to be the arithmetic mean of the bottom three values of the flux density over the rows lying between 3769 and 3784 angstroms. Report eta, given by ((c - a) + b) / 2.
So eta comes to 56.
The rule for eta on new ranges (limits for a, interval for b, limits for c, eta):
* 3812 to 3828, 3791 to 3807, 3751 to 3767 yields 67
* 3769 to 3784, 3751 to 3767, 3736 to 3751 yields 18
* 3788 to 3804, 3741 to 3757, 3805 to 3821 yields 26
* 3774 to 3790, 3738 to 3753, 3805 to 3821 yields 15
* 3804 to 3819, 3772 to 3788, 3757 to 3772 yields 66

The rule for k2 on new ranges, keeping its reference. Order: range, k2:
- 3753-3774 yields 3754.03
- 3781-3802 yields 3781.79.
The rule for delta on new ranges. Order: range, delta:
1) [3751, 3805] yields 1.29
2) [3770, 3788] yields 1.21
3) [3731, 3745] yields 1.65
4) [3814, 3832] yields 1.22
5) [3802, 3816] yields 1.39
